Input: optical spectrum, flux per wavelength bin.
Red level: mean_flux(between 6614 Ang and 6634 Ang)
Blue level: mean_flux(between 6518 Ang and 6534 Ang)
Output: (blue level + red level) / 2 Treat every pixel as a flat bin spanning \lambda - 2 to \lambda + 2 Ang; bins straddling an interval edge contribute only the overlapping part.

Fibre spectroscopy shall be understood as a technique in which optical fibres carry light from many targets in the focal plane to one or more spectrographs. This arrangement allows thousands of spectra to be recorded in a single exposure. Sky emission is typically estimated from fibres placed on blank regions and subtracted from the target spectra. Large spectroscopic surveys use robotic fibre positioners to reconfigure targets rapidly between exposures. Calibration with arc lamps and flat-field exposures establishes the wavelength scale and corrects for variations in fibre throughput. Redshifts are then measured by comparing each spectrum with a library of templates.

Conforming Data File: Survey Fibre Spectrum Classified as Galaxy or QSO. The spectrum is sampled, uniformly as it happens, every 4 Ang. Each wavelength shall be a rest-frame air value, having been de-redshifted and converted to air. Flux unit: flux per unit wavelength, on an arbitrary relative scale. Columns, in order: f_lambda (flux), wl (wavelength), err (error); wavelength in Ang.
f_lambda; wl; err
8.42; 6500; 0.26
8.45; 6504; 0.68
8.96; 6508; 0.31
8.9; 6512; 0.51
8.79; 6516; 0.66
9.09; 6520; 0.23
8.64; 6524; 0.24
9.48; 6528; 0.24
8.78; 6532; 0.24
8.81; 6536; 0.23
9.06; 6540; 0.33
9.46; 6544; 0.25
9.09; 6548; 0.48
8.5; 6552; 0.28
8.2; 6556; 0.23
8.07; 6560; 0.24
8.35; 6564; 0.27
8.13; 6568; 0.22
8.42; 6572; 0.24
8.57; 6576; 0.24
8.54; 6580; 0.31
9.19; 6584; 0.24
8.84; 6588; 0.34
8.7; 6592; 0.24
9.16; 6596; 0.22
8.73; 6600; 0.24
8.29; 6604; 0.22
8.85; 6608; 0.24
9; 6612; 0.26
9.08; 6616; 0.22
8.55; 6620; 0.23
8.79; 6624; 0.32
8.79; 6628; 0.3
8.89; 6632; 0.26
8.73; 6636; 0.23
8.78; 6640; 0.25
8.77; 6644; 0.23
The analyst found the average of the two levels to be 8.91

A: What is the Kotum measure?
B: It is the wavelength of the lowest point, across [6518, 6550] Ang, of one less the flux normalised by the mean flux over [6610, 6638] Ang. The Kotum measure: 6528 Ang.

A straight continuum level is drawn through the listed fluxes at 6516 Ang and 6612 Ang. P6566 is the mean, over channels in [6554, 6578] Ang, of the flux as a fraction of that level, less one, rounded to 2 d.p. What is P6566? -0.07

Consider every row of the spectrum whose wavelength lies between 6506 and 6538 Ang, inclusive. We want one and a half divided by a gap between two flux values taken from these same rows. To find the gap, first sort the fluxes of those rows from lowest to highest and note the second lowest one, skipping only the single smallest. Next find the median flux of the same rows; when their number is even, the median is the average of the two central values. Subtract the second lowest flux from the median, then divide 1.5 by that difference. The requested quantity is 20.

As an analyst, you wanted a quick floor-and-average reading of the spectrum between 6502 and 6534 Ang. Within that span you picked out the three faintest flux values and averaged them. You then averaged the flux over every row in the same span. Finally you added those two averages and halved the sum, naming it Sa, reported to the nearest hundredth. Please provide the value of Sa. 8.75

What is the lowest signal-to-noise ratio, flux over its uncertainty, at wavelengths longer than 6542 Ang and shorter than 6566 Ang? 18.9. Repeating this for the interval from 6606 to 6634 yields 27.5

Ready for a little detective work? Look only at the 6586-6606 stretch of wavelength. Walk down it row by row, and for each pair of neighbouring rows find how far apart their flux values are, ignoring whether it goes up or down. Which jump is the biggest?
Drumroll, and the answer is 0.46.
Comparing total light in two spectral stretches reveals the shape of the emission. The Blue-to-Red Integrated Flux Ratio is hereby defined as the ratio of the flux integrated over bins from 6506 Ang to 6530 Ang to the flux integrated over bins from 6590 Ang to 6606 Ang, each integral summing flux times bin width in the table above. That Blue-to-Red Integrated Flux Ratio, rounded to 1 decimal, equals 1.5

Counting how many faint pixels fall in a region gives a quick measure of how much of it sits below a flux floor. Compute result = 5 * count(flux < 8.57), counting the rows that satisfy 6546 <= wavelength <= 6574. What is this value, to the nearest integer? 30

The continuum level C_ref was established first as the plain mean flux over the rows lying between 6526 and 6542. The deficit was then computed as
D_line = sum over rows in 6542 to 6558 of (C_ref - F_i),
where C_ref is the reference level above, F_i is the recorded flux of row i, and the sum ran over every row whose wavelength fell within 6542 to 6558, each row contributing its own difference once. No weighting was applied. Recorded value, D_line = 0.9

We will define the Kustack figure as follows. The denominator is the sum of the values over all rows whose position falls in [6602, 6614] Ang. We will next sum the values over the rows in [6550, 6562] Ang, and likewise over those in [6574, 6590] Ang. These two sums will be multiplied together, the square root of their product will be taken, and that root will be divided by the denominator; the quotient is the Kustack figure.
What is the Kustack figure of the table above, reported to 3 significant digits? 1.13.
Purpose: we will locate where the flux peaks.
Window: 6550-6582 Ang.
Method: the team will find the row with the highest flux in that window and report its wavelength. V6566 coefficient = 6576 Ang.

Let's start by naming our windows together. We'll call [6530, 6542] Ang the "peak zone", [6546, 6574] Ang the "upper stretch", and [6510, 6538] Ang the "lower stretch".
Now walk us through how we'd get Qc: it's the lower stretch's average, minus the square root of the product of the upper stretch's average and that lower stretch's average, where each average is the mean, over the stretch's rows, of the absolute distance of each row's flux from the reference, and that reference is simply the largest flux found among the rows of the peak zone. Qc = -0.16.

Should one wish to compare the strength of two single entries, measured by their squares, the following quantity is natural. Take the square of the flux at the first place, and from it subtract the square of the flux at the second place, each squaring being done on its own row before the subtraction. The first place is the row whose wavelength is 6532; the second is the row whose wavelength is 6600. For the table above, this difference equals 0.9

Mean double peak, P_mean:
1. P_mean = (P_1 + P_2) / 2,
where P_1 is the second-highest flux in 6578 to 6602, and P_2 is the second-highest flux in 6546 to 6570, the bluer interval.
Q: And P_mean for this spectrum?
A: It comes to 8.8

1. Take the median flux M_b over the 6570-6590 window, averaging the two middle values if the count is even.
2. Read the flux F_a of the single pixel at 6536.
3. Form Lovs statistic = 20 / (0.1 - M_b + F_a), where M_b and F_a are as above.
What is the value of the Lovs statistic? 59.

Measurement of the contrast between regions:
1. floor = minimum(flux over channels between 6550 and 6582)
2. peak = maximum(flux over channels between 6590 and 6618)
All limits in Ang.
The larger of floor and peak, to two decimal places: 9.16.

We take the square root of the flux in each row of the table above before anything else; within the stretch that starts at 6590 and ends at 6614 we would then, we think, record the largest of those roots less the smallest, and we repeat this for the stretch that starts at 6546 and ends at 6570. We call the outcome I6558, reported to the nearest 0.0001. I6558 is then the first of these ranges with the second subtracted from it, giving -0.0269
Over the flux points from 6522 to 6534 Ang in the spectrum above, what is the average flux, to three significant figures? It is 8.97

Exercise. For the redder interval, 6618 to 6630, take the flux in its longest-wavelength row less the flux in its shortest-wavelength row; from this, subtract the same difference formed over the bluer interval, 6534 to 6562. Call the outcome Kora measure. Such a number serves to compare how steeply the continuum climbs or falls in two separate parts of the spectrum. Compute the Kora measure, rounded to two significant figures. 0.98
